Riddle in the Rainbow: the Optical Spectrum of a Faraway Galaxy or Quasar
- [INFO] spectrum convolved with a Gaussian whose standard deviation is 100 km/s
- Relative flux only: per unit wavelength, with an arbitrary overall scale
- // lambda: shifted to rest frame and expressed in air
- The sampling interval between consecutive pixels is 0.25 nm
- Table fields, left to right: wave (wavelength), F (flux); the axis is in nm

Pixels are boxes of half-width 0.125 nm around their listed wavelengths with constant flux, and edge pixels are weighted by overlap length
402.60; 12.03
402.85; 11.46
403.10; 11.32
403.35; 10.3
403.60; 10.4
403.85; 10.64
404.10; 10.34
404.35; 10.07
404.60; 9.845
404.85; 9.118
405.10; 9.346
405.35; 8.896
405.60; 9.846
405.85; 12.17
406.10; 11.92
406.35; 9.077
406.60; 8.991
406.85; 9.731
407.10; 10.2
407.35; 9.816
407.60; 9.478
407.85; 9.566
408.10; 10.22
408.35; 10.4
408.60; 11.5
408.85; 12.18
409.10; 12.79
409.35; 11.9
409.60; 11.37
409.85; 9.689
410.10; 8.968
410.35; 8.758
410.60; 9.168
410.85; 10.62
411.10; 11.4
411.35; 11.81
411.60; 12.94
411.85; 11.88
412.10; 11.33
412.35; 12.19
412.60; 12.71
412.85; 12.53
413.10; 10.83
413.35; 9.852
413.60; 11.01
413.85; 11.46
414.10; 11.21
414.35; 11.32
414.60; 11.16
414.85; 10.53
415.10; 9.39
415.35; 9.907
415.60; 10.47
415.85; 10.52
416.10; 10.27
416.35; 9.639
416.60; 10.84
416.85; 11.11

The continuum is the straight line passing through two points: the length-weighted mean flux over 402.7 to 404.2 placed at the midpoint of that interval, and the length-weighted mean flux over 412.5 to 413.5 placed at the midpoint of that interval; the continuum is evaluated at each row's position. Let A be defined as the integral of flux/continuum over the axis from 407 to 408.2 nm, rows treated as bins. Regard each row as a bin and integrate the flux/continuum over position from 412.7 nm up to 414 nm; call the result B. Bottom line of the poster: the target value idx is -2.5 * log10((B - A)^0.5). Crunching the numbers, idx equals 0.9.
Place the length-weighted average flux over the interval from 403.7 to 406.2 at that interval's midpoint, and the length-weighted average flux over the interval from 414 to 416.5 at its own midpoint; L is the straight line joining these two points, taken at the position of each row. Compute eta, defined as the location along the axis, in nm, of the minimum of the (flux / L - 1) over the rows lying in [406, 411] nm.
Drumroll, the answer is 410.35 nm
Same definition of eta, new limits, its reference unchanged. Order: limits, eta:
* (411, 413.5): 413.35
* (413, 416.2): 415.10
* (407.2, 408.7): 407.60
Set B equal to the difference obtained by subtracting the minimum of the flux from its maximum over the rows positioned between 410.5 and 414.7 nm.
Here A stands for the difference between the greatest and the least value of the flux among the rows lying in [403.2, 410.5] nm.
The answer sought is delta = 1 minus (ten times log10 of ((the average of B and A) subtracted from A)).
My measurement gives 9.9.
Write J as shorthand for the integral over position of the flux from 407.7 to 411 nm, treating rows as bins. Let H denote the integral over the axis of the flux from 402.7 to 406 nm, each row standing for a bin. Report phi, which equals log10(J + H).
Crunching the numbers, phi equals 1.84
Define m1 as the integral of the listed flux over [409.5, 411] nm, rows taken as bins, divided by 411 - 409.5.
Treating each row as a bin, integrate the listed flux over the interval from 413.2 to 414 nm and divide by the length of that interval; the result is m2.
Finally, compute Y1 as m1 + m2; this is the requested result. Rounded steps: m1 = 9.8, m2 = 10.8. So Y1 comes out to 20.6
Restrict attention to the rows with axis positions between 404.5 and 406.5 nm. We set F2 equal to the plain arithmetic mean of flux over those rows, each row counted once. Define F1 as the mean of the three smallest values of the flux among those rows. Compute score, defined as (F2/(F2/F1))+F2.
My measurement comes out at 19.1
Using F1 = 9.0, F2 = 10.0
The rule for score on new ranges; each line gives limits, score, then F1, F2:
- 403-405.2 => 19.6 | 9.4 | 10.2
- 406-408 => 19.0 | 9.2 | 9.8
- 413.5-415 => 22.0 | 10.9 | 11.1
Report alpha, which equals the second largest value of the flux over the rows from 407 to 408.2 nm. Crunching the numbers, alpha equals 10.2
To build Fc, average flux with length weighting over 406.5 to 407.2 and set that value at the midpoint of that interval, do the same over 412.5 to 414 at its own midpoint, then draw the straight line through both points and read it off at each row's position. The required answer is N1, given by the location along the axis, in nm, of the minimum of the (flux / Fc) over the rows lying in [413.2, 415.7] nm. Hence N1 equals 415.10 nm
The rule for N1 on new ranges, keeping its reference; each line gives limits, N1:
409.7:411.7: 410.35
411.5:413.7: 413.35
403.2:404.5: 404.35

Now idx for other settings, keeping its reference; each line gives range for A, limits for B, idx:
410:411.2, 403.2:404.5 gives 0.9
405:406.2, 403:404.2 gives 1.8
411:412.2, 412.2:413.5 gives 1.5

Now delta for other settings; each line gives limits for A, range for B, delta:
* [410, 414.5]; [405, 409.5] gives 9.4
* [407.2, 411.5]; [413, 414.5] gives 0.2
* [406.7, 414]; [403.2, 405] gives -0.2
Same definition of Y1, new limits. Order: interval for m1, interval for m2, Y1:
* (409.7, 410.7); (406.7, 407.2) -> 19.1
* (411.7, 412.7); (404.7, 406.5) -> 22.1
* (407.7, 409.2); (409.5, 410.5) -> 20.7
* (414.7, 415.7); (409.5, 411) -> 19.9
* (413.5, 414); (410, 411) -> 20.7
